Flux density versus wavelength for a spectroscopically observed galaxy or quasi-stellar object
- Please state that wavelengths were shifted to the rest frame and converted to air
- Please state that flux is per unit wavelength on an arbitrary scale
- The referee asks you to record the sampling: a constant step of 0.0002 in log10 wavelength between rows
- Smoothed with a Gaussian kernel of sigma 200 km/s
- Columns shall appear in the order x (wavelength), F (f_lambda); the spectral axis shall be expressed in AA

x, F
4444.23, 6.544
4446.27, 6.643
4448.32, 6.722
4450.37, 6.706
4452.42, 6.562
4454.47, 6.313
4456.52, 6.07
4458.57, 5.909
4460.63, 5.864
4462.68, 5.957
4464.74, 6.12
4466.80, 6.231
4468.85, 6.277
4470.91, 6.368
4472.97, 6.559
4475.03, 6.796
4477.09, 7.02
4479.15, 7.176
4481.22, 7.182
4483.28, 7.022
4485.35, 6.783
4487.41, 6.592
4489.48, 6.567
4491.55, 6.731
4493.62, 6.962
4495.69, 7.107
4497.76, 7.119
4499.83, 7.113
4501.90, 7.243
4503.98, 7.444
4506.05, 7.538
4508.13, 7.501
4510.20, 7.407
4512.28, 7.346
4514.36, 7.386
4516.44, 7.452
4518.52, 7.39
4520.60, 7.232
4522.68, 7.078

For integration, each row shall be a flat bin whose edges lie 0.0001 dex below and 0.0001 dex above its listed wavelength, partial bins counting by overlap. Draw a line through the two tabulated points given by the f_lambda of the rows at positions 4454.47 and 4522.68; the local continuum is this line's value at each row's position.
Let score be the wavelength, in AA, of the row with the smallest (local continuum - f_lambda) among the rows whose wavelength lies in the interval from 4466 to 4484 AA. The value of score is 4479.15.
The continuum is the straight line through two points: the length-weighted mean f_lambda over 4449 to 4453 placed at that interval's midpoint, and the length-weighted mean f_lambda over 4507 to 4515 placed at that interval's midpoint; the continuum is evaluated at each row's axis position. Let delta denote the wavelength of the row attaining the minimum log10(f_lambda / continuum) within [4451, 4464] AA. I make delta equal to 4460.63 AA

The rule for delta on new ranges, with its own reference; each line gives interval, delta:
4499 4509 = 4499.83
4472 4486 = 4472.97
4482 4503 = 4489.48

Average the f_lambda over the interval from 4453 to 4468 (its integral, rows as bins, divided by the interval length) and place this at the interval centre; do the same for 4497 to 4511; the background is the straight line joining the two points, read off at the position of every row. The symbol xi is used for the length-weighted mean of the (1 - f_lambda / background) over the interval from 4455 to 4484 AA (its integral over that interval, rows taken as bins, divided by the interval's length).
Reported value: -0.017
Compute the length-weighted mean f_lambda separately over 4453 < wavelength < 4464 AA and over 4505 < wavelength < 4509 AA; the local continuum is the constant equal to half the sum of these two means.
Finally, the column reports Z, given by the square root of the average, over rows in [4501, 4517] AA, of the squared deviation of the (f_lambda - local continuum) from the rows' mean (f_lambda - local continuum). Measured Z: 0.09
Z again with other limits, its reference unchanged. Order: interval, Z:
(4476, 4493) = 0.23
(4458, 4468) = 0.14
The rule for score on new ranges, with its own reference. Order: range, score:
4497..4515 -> 4506.05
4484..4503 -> 4501.90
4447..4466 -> 4448.32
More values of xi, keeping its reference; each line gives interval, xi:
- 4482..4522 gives 0.017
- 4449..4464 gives -0.041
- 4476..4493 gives -0.017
